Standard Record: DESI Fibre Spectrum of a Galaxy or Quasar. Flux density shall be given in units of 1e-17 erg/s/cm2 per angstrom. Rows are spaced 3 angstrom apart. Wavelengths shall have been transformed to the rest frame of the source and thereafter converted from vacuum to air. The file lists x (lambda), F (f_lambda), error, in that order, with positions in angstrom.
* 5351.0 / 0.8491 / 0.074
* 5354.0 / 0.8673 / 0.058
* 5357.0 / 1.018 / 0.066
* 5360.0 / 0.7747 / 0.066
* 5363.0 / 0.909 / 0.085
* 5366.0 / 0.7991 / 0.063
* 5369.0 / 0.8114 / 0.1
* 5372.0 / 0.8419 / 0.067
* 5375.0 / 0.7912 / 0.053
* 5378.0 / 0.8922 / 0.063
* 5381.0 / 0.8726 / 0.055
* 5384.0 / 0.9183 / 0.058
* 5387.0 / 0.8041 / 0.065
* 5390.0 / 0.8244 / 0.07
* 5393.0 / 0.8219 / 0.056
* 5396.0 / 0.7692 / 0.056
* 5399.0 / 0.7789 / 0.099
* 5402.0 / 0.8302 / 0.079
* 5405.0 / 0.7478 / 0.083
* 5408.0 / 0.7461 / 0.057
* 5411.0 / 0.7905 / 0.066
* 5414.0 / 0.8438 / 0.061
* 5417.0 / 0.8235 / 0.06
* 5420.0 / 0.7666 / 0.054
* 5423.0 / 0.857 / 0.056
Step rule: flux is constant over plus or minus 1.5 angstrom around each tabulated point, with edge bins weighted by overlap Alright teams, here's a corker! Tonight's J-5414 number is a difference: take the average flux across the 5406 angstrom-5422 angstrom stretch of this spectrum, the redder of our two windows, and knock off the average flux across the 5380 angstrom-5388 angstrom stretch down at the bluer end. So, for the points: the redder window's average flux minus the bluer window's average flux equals -0.07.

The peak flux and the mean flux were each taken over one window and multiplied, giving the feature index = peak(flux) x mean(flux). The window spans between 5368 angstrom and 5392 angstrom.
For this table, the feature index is 0.78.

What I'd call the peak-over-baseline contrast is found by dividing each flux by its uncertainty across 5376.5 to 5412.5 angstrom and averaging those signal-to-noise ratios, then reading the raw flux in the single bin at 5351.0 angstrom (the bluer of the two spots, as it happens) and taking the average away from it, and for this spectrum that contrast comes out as -11.7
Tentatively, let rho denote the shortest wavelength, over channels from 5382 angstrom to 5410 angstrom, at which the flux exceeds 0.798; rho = 5384.0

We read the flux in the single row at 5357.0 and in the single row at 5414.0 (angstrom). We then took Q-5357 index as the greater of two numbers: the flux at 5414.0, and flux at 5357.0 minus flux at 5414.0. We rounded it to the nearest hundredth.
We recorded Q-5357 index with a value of 0.84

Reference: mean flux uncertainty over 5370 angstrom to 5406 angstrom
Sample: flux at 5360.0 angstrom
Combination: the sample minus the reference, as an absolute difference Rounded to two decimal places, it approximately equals 0.71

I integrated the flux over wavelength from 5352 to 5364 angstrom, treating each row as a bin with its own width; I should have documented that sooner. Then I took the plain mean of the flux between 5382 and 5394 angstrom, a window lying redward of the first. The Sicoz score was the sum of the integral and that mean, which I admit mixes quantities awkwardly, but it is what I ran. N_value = 12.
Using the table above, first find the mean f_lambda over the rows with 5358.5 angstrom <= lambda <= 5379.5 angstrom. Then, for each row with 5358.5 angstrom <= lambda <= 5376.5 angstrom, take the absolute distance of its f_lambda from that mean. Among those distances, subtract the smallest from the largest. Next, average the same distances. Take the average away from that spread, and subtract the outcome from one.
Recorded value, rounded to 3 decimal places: 0.972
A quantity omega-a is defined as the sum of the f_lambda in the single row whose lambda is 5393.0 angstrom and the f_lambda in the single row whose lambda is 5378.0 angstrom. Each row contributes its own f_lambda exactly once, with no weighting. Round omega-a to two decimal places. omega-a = 1.71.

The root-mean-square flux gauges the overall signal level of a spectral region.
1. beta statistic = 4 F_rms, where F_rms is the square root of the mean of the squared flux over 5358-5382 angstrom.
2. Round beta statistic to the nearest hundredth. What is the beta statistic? 3.35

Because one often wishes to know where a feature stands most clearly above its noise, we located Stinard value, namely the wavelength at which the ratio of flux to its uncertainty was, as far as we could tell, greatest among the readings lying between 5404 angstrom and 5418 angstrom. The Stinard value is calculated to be 5414.0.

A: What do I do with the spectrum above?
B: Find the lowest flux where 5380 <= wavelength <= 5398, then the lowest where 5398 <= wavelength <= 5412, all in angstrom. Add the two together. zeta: 1.52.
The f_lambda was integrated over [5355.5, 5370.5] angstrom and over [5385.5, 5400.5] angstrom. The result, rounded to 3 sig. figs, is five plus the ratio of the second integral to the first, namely 5.93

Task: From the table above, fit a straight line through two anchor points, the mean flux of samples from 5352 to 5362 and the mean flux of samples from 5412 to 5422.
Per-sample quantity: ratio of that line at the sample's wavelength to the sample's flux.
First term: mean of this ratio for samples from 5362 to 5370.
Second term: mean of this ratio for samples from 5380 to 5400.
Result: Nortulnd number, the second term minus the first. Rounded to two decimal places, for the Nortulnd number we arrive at -0.02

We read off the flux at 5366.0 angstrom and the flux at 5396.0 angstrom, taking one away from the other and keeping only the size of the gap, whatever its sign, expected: 0.030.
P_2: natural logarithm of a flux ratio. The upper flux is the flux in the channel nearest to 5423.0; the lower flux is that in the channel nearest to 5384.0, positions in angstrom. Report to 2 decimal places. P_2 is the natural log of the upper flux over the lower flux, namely -0.07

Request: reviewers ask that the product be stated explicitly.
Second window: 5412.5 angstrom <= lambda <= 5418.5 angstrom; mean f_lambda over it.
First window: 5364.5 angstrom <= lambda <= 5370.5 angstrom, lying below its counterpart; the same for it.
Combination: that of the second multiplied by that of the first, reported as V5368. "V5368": 0.671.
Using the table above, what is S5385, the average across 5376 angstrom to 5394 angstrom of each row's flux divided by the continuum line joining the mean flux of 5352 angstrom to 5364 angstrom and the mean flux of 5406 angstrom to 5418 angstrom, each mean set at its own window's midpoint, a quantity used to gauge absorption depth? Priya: 1.01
